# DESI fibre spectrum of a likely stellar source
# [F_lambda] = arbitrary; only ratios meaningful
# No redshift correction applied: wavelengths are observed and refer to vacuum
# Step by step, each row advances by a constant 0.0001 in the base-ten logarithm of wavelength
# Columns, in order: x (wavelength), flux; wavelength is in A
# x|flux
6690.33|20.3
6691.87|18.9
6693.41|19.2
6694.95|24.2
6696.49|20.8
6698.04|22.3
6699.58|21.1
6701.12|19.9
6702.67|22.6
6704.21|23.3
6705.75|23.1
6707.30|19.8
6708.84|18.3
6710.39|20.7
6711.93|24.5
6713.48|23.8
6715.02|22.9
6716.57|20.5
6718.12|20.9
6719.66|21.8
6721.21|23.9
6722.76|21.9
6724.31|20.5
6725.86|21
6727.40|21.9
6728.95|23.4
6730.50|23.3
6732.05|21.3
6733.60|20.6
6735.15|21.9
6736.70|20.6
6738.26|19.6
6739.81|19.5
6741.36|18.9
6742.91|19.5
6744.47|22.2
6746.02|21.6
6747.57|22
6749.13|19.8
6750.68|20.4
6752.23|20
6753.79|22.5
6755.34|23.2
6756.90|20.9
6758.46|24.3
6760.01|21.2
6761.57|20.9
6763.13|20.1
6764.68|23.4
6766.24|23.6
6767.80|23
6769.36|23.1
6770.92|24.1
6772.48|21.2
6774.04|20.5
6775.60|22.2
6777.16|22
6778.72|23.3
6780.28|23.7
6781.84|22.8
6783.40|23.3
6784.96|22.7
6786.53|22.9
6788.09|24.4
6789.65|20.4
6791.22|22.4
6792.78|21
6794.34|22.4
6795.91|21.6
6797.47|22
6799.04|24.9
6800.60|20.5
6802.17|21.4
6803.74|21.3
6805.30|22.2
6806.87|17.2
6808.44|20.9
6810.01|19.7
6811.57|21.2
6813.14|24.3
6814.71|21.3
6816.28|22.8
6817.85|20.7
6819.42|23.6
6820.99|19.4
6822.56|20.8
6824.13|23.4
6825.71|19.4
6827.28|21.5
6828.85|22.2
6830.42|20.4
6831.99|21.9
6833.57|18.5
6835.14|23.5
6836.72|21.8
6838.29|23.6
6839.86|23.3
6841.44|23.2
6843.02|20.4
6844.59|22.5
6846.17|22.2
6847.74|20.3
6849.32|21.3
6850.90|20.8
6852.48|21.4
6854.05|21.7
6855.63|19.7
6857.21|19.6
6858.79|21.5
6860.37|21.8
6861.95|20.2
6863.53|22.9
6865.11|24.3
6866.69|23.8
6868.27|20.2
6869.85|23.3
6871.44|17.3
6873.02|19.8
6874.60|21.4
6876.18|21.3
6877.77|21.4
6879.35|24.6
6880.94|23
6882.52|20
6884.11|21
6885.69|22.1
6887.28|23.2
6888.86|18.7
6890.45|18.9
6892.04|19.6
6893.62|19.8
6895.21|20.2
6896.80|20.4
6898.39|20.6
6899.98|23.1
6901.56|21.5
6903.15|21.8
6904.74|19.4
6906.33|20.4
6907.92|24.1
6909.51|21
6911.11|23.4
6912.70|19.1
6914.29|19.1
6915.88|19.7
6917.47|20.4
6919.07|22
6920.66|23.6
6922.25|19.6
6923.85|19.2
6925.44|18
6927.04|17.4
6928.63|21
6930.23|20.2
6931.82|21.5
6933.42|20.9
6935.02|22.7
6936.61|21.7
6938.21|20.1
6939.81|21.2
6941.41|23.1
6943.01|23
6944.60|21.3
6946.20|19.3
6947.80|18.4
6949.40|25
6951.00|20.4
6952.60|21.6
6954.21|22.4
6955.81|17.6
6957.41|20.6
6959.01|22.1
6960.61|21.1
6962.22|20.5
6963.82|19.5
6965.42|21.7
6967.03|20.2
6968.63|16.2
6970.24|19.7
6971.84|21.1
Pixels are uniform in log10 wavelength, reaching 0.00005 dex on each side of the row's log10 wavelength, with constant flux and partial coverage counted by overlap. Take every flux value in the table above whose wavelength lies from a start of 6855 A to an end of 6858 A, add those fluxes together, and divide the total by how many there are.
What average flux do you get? 19.6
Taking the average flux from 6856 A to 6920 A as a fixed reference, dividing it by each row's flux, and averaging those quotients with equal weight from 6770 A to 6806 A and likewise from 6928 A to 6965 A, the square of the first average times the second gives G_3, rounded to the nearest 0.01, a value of 0.91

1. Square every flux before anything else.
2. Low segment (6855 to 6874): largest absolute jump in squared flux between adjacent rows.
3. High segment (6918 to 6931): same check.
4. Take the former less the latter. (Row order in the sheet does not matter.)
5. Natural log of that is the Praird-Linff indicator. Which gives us 4.3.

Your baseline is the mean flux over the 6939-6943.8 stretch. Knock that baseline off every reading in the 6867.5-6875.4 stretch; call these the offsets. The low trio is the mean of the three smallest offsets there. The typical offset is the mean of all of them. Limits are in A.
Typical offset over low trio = 0.61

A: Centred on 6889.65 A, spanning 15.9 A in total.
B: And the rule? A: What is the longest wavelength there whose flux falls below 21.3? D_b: 6896.80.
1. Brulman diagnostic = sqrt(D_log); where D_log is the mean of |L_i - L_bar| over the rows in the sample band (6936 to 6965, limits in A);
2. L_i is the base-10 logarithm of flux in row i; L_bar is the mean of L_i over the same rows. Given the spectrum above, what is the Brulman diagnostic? 0.167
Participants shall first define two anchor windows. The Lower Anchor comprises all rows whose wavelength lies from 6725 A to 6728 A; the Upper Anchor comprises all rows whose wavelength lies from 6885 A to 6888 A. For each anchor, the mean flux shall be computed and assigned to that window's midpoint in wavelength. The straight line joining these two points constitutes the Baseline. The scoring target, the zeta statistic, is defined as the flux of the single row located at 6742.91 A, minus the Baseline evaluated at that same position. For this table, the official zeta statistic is -2.1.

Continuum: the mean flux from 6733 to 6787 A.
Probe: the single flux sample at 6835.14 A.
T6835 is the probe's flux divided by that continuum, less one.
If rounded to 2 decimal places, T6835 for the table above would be 0.08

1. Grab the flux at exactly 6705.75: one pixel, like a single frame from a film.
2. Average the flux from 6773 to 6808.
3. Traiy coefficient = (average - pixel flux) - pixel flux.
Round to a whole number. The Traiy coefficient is -24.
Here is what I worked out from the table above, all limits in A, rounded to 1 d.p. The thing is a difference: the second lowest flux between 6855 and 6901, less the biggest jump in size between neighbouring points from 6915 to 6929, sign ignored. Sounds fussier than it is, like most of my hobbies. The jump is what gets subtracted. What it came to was 14.7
